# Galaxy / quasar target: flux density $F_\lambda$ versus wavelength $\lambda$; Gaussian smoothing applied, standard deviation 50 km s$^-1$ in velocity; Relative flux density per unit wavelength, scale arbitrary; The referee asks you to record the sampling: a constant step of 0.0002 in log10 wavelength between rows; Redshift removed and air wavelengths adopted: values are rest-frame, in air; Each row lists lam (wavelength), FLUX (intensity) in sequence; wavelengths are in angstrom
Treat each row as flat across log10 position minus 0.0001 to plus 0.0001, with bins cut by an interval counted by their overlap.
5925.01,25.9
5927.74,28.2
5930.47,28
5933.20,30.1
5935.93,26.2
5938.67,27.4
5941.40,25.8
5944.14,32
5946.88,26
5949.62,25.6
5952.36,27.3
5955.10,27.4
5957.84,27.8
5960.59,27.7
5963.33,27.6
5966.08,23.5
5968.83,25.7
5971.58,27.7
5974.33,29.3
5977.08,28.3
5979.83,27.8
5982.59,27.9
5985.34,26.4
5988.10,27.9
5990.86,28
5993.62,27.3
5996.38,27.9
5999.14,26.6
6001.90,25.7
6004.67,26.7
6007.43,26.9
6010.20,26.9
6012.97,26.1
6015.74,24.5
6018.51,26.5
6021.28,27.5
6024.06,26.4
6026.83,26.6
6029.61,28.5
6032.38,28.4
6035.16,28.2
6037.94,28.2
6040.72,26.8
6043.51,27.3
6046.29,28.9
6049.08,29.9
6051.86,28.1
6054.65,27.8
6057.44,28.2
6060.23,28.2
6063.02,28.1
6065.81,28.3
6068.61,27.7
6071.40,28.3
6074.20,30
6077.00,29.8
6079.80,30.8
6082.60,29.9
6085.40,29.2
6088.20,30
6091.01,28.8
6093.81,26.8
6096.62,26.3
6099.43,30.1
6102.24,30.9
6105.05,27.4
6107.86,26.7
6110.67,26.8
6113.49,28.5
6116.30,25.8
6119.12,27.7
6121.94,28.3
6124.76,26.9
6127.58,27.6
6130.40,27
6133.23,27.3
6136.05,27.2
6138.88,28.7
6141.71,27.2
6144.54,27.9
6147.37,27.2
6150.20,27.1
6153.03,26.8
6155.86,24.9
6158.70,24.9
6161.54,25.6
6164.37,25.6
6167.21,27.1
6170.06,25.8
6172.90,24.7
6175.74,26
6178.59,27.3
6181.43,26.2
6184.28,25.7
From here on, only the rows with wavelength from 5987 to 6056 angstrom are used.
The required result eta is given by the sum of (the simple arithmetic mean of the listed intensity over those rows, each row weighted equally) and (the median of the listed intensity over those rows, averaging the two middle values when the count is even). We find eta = 54.6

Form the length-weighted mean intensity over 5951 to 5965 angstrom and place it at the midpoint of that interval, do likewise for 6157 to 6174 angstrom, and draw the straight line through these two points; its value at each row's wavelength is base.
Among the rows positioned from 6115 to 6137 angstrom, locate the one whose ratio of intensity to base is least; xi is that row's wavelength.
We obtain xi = 6116.30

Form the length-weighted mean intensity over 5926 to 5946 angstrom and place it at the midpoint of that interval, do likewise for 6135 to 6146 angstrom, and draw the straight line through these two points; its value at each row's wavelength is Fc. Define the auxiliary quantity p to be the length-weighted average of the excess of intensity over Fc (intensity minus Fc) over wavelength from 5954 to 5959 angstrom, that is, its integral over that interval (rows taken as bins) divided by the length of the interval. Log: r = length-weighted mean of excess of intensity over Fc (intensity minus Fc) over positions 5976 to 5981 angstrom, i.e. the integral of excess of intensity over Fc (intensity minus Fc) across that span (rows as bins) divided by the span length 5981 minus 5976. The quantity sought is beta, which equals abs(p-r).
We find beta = 0.5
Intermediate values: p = -0.5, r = 0.0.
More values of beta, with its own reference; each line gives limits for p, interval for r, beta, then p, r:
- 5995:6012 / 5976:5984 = 1.2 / -1.2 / -0.1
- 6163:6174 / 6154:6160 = 0.8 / -1.9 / -2.7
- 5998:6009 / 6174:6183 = 0.3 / -1.5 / -1.3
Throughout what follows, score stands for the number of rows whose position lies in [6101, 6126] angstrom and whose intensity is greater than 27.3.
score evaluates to 5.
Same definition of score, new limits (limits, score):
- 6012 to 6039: 5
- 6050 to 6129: 22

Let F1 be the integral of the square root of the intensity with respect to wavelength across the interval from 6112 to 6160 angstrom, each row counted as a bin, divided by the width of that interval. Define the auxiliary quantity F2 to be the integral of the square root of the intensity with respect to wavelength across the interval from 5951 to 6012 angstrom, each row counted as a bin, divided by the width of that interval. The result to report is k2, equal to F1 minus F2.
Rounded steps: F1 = 5.21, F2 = 5.21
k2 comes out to -0.01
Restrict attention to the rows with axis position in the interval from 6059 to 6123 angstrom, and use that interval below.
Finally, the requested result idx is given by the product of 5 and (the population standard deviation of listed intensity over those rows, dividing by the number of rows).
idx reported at 7.1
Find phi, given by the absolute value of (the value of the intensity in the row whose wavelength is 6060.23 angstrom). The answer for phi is 28.2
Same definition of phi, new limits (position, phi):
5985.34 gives 26.4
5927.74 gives 28.2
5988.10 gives 27.9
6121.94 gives 28.3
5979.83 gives 27.8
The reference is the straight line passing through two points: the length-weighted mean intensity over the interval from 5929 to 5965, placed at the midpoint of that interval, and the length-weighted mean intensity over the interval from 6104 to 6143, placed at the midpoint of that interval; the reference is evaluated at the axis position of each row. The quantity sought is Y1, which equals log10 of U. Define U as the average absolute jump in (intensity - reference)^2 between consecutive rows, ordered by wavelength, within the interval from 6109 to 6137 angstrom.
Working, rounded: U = 0.7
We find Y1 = -0.2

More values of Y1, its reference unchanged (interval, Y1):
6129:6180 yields 0.2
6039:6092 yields 0.4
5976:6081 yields 0.2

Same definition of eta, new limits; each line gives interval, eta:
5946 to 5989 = 54.8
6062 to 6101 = 57.9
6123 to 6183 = 53.6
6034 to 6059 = 56.4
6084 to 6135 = 55.4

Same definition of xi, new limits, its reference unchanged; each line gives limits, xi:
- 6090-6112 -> 6096.62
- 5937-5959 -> 5949.62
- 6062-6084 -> 6068.61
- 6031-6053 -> 6040.72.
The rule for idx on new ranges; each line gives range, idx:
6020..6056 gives 4.7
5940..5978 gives 9.6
